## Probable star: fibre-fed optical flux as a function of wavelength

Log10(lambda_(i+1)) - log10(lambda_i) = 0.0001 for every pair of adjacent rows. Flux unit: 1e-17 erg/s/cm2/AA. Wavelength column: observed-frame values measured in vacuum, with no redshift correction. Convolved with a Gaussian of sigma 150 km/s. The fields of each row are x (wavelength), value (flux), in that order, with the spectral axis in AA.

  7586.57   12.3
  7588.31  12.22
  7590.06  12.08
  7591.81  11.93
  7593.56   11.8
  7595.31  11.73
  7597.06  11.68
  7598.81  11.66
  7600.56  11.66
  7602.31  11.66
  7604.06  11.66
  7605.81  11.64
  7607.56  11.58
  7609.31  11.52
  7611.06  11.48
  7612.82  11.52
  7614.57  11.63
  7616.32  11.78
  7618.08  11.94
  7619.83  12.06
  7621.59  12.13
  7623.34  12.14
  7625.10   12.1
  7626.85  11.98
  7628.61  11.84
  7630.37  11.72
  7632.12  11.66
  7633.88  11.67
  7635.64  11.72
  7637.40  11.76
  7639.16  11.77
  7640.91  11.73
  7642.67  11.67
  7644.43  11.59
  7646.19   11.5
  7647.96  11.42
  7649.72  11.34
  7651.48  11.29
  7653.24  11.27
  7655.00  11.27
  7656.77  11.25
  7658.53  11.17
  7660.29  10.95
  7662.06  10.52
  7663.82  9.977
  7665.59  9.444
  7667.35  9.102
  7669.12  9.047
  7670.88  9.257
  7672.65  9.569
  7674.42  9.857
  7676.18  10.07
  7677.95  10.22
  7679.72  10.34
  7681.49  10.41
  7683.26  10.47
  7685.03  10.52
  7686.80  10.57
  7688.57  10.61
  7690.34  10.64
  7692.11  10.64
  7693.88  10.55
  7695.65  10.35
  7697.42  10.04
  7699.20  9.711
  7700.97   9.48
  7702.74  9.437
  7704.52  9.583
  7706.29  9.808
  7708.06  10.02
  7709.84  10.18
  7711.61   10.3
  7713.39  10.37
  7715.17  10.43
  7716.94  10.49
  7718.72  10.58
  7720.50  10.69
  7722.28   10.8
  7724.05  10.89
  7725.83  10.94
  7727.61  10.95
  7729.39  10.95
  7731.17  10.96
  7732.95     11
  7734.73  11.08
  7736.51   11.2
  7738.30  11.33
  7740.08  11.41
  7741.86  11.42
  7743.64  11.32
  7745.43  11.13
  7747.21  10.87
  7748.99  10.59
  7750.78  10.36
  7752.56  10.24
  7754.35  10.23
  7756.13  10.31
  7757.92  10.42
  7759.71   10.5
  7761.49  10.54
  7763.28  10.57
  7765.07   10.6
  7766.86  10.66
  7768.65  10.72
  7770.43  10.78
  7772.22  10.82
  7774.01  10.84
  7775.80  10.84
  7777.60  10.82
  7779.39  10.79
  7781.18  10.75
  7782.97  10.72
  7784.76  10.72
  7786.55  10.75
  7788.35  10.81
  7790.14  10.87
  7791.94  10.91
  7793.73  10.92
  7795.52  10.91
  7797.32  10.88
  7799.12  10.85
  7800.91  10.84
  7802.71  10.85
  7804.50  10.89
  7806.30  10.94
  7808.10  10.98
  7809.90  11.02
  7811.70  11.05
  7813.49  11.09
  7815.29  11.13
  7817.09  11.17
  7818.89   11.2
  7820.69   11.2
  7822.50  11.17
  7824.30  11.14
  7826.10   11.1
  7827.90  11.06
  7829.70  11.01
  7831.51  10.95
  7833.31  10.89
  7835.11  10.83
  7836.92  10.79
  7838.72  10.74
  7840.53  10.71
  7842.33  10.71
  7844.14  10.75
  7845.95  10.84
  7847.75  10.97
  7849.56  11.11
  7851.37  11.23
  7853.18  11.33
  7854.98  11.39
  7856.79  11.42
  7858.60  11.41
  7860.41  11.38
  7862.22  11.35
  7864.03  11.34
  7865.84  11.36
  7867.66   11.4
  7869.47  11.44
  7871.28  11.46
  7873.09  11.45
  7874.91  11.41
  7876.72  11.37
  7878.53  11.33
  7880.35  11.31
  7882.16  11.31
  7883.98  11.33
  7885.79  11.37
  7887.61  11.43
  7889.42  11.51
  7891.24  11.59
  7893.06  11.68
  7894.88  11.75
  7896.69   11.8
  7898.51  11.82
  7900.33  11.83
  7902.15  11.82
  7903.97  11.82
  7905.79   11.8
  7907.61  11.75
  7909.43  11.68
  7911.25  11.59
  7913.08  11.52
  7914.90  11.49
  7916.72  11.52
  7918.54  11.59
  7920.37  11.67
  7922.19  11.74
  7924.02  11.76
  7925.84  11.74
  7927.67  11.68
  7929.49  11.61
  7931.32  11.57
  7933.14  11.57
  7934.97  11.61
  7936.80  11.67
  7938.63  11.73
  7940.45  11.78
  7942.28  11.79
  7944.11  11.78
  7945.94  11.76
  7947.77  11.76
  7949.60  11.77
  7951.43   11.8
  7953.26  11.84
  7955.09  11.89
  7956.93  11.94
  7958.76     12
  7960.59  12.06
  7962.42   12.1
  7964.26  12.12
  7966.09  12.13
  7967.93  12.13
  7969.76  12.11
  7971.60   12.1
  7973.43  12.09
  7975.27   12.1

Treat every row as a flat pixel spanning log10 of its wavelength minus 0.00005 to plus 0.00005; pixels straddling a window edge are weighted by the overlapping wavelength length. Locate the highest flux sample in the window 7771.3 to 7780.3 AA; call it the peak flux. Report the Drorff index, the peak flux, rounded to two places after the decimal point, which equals 10.84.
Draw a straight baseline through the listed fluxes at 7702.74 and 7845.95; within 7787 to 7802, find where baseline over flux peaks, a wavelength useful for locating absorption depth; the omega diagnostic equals 7800.91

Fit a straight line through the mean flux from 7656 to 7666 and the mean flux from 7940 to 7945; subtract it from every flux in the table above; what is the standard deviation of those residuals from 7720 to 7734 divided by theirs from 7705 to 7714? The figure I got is 0.4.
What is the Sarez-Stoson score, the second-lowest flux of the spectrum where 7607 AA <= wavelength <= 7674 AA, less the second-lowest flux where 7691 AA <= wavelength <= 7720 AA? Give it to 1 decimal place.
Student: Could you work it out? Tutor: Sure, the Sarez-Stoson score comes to -0.4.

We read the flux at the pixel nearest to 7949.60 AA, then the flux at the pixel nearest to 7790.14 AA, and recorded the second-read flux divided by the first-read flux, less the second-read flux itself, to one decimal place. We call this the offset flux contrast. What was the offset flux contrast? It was -9.9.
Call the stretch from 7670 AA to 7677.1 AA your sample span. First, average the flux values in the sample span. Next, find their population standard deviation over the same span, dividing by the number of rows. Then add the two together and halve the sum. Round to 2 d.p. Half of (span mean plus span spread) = 5.00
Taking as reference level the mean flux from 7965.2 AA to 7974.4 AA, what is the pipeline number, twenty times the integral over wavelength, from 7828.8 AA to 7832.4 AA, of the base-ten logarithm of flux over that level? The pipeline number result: -3.1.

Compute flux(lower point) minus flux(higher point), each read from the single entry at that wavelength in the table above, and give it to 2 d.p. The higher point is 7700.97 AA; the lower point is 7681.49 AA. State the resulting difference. 0.93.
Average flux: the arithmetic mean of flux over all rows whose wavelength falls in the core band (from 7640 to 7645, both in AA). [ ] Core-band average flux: 11.7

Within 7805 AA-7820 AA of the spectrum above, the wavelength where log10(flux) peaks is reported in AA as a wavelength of 7818.89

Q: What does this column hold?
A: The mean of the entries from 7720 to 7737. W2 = 10.9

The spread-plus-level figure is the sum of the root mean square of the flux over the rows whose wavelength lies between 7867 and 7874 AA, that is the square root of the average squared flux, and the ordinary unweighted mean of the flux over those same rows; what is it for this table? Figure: 22.9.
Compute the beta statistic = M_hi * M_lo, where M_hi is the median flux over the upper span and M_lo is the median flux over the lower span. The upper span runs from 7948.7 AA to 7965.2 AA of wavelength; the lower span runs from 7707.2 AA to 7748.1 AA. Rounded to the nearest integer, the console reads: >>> 131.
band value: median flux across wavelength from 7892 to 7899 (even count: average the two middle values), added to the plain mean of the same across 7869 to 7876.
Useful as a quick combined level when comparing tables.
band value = 23.2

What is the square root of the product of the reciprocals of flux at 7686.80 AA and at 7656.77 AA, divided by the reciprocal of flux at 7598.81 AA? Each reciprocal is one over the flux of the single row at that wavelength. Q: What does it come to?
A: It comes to 1.069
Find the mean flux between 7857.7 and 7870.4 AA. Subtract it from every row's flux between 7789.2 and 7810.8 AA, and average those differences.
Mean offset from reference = -0.5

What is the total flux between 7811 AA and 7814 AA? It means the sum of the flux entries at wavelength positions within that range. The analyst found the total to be 22.1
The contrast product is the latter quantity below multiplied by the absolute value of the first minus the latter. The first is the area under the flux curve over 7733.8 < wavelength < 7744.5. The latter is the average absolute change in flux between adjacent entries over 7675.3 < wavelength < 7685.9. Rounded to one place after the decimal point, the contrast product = 10.9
